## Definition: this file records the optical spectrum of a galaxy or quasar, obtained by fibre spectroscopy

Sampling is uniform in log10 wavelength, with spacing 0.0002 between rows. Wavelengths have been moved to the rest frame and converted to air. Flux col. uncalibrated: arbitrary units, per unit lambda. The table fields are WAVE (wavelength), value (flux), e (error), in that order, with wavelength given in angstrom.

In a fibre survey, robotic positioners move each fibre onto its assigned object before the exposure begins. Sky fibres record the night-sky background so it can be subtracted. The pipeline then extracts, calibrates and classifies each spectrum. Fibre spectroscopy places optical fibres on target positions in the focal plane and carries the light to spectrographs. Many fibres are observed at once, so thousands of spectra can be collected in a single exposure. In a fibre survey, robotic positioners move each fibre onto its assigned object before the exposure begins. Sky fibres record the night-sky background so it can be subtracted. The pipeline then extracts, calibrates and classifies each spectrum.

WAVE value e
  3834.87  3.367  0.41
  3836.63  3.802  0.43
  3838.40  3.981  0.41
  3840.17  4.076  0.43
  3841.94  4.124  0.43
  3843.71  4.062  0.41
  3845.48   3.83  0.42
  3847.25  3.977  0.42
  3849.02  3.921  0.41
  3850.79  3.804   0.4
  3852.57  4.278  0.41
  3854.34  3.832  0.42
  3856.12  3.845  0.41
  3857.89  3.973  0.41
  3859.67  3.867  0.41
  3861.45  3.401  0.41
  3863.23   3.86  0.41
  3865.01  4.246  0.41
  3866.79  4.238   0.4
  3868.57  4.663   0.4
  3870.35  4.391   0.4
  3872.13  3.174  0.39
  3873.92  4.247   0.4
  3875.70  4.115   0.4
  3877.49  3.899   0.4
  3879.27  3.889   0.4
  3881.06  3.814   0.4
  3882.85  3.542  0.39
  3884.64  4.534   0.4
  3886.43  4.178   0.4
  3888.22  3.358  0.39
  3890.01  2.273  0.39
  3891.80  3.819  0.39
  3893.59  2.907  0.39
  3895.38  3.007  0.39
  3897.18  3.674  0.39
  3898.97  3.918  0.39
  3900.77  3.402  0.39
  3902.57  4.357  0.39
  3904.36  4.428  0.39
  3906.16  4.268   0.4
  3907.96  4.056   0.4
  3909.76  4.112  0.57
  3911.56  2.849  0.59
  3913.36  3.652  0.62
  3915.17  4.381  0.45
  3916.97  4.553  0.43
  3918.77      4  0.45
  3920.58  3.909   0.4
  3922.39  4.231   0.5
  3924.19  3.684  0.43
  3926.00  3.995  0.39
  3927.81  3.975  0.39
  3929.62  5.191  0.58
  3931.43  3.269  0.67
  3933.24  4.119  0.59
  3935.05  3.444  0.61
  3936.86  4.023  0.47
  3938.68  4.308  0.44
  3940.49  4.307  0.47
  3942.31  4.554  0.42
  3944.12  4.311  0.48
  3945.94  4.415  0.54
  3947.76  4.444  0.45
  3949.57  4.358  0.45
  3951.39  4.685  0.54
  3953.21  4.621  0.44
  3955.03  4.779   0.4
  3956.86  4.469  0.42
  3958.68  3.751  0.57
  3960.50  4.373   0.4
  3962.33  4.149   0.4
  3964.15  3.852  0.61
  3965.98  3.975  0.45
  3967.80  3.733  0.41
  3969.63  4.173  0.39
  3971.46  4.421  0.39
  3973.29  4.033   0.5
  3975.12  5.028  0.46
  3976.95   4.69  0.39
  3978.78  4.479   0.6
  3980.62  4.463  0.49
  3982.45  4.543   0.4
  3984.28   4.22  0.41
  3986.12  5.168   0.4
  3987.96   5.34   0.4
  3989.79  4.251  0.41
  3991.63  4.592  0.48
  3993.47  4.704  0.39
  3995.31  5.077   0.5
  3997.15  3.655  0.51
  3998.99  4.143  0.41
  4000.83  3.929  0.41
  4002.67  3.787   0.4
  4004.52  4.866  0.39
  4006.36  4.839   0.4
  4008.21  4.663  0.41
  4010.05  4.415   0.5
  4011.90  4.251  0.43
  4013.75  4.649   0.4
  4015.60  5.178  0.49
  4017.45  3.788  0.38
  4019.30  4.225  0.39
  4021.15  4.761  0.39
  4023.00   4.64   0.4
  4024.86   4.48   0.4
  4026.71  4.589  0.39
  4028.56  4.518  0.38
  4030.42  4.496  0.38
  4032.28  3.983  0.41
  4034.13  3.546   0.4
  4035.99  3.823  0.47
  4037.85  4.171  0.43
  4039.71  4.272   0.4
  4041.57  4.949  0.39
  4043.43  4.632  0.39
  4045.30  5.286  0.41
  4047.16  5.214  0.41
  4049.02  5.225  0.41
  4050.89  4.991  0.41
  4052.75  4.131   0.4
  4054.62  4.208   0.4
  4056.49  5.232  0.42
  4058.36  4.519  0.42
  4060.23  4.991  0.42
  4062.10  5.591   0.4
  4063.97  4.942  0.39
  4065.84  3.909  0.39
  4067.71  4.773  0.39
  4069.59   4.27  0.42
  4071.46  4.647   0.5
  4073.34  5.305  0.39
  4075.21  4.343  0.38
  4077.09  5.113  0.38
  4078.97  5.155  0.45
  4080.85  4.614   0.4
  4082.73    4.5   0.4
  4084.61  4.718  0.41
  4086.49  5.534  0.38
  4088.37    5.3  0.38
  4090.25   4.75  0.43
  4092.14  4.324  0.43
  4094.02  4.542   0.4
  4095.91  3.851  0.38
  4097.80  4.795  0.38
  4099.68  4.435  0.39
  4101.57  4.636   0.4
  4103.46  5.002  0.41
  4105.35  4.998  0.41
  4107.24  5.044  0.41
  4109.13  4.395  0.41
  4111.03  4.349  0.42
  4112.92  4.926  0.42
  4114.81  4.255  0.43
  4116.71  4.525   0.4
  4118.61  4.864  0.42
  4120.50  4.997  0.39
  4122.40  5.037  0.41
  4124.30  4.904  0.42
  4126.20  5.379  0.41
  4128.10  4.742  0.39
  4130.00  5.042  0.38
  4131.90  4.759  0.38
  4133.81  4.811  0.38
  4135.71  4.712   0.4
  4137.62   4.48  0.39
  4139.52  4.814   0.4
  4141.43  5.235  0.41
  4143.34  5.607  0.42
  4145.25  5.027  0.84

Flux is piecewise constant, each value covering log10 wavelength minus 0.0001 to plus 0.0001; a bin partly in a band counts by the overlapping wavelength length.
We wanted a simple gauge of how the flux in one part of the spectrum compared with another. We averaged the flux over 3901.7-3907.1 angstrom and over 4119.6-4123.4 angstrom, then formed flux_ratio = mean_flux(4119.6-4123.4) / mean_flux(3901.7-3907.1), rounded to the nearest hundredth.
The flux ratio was 1.15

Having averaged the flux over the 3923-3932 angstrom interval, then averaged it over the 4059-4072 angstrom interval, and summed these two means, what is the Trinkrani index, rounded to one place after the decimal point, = 8.8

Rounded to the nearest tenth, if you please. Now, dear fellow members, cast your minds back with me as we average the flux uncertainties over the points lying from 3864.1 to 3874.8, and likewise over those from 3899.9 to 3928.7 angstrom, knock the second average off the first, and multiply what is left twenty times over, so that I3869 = -1.0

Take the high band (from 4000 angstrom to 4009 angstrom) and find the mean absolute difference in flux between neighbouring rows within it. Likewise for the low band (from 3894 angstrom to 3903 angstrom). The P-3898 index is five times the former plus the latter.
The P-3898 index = 2.38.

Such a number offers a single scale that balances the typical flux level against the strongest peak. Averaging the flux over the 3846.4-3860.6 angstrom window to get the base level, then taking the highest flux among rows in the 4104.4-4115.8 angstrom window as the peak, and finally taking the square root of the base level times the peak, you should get 4.5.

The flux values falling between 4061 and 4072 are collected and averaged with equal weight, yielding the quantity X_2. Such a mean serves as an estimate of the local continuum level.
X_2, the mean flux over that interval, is 4.7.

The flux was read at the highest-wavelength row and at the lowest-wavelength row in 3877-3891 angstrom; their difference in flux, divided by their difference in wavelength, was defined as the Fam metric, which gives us -0.13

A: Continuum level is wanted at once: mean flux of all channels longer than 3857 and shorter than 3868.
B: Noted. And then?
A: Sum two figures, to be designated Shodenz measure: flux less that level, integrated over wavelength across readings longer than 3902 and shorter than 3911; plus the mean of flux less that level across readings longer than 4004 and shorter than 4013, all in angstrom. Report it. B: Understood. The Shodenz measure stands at 3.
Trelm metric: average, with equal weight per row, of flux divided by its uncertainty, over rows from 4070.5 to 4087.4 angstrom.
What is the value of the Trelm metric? 12.0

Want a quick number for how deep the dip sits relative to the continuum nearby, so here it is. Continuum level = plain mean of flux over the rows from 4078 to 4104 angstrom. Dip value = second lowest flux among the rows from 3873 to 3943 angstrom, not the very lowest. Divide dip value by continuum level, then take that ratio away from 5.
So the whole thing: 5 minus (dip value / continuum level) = 4.40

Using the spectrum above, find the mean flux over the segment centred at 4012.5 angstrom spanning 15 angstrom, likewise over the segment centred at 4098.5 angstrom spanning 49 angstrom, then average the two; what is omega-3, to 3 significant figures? 4.62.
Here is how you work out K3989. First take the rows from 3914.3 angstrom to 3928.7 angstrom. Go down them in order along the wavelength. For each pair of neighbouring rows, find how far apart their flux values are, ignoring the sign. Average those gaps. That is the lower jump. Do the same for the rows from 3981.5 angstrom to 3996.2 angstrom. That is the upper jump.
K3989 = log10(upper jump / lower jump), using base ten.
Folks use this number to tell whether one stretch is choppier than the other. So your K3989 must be 0.22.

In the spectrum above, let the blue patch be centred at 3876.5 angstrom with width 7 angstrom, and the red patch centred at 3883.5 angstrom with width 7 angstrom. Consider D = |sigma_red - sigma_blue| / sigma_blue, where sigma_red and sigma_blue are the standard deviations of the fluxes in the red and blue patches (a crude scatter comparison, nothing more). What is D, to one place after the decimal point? 1.5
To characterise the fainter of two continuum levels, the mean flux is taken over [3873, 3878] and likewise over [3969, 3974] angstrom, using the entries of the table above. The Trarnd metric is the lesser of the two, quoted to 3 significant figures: 4.09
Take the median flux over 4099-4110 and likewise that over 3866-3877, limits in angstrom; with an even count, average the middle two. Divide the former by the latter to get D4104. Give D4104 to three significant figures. 1.14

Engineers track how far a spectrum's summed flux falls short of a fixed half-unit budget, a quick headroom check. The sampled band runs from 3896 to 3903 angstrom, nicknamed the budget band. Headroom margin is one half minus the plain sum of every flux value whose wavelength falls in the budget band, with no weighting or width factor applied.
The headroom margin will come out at -14.85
